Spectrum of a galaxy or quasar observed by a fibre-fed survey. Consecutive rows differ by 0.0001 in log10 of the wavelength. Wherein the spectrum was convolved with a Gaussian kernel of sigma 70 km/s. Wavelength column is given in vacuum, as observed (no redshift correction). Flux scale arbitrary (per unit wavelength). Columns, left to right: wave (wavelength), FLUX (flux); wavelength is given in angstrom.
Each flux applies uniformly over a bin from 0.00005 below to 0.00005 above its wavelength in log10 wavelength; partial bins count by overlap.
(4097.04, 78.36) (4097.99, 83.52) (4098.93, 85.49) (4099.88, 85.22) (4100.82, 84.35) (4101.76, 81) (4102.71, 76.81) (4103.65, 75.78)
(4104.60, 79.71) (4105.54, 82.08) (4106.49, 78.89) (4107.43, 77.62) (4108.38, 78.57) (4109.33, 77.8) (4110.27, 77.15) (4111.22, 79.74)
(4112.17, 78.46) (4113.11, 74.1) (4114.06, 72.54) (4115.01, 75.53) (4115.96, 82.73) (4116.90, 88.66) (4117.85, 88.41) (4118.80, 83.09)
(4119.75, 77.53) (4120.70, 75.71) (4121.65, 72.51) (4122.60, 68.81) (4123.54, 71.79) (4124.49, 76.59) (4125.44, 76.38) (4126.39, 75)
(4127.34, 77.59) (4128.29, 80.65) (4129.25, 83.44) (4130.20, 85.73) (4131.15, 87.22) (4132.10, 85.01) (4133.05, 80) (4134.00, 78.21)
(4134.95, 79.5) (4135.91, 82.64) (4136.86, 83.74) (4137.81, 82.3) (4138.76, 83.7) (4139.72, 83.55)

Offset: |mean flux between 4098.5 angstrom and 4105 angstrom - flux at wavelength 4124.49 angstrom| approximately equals 4.6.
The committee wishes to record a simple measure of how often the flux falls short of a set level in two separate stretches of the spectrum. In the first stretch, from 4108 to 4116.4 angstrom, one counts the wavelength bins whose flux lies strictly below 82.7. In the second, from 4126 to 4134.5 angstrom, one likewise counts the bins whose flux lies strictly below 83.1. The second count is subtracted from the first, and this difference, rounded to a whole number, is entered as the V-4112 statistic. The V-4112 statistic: 3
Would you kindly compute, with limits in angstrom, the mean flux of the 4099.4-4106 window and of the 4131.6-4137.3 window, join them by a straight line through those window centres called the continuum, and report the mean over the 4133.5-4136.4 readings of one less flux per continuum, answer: 0.017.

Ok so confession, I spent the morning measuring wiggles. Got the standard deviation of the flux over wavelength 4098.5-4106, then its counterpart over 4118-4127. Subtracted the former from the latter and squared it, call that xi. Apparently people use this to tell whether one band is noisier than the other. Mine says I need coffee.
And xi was 0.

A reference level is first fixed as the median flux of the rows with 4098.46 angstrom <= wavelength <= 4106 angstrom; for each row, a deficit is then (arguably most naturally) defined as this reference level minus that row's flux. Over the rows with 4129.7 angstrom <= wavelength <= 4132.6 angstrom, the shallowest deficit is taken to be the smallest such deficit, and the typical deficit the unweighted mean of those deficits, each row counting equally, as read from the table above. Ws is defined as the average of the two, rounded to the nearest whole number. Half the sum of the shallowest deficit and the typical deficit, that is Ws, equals -5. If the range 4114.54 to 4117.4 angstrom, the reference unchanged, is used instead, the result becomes -4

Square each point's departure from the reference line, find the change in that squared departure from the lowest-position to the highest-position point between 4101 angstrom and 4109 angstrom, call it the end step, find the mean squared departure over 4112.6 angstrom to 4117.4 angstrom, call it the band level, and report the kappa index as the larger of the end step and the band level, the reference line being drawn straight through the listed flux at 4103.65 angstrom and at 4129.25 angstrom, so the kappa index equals 33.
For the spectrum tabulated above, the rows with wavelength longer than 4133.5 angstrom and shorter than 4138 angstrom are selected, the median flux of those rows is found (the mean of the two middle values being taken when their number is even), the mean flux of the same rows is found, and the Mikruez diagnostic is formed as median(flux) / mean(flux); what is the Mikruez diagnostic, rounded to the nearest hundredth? 1.01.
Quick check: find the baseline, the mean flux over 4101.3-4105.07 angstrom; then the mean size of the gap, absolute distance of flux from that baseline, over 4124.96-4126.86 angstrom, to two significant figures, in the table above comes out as 2.6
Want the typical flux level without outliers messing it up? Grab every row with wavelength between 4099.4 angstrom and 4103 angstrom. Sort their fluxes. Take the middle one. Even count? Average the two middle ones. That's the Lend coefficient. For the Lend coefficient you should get 83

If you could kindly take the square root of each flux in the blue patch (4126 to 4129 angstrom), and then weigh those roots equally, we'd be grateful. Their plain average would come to 8.8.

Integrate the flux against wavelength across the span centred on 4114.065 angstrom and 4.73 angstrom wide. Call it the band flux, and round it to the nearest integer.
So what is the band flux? 363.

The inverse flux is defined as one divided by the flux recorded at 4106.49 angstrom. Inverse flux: 0.0127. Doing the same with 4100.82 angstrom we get 0.0119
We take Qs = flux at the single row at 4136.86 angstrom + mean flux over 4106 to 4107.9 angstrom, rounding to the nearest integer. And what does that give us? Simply 162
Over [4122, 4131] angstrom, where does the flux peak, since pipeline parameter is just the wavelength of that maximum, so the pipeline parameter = 4130.20 angstrom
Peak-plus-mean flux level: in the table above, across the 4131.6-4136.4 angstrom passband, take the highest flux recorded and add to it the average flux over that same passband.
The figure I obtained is 166.1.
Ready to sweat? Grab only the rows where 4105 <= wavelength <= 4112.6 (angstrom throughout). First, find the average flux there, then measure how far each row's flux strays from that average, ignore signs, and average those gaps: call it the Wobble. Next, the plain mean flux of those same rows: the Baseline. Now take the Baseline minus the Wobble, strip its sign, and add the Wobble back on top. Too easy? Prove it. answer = 78.8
